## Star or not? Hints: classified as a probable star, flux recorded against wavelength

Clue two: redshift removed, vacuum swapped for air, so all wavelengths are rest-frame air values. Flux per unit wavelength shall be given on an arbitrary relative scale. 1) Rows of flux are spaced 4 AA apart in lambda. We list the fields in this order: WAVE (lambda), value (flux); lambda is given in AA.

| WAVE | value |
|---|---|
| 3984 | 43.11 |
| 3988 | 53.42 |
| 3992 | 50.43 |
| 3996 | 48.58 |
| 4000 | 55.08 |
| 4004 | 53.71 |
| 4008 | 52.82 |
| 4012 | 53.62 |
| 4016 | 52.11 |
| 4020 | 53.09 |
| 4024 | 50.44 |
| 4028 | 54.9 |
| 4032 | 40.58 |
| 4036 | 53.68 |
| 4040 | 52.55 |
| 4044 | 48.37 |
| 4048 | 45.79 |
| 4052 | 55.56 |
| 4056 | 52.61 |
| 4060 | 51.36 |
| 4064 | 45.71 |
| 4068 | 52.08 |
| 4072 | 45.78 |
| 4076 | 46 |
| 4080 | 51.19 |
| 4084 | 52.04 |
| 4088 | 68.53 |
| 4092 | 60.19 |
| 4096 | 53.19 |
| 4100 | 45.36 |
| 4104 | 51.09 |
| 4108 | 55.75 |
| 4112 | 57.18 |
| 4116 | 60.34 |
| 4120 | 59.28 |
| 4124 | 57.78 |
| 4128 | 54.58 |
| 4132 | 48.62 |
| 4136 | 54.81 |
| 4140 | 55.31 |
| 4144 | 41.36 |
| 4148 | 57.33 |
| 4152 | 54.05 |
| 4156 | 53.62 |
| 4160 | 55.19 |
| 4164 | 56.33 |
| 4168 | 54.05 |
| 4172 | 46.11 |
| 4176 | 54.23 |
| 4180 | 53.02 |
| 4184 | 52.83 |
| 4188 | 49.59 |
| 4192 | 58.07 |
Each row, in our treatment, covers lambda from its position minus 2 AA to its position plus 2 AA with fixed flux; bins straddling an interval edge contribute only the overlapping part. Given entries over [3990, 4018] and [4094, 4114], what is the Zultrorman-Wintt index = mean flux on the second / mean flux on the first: 1.003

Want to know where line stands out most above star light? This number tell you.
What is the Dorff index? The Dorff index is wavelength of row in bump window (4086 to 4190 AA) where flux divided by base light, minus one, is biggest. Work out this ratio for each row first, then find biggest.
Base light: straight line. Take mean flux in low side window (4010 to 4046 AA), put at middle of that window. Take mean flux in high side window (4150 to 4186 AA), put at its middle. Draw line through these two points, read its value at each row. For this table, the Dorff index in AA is 4088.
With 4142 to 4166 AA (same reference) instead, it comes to 4148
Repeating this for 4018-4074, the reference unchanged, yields 4052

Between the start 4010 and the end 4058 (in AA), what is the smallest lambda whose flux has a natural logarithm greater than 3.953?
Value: 4012 AA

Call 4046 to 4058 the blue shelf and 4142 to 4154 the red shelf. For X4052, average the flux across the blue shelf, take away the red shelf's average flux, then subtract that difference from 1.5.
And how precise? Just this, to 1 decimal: 1.1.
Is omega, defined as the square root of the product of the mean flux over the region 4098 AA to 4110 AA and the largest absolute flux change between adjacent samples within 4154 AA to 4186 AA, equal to 20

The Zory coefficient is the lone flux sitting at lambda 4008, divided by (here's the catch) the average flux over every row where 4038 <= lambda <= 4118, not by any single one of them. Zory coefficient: 1.01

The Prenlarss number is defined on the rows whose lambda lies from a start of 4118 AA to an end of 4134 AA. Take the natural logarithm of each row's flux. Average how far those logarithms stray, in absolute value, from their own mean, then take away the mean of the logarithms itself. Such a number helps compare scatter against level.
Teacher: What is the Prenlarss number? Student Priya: -3.94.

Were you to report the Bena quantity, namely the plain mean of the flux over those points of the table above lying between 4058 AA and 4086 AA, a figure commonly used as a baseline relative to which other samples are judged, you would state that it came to 49.2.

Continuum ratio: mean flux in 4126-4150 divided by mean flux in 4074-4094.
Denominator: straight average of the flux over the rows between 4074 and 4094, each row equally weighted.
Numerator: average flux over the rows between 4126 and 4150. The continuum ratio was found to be 0.94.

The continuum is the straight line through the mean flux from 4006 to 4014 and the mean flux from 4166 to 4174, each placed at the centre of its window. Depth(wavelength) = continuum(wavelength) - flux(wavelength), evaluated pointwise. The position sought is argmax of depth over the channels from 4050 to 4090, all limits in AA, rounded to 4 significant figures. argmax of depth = 4064 AA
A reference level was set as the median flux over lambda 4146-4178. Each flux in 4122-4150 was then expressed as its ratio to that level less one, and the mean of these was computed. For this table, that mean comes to -0.024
